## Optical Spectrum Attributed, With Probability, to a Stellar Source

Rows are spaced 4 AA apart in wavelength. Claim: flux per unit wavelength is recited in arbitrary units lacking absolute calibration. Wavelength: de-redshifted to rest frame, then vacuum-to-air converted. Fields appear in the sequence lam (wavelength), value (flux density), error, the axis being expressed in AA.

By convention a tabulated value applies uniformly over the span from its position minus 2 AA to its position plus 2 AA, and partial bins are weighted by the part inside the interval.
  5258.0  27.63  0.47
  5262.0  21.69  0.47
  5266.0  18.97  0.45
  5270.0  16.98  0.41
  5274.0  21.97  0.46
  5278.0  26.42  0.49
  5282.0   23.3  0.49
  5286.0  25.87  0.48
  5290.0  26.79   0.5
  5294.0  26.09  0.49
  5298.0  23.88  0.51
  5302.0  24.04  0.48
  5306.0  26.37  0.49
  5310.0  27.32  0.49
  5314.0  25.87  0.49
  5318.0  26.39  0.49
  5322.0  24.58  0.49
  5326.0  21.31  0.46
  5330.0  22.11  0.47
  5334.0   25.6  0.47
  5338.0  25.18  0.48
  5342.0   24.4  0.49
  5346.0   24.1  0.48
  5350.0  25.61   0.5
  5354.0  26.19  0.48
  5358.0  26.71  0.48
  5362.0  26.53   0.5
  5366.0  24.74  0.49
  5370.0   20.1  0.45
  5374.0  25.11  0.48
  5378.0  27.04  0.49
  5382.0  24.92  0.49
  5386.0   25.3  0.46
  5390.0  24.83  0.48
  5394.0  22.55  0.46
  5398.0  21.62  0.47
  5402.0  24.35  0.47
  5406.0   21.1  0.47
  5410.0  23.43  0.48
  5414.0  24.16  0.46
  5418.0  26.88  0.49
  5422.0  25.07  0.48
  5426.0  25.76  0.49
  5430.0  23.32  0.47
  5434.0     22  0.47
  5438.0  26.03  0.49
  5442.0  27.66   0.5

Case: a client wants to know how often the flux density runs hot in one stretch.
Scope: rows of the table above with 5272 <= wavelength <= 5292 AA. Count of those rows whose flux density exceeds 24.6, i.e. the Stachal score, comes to 3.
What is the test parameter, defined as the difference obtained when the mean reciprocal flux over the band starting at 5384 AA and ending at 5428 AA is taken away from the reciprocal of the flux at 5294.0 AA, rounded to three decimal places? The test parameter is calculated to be -0.003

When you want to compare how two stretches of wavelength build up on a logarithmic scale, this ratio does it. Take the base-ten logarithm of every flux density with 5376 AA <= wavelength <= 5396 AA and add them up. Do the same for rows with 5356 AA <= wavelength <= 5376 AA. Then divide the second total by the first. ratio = 1.0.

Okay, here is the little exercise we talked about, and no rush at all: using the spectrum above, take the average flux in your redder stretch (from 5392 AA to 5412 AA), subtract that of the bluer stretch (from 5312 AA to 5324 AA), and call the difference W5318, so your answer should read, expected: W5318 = -3.0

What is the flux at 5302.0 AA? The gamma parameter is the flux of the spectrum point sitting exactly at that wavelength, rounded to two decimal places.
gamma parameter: 24.04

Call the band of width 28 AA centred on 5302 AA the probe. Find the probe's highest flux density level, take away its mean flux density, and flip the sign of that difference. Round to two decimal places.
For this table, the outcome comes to -1.55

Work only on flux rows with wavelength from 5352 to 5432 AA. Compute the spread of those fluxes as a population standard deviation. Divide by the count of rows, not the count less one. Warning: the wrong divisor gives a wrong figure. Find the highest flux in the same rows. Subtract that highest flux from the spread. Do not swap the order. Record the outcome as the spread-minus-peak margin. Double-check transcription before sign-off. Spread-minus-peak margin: -25.13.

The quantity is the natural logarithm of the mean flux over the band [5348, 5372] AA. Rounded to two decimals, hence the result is 3.22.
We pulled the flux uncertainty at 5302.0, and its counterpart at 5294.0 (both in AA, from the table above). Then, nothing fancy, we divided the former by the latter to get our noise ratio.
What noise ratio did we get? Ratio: 0.98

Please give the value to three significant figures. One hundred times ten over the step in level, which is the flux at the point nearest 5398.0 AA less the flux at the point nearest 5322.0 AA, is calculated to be -338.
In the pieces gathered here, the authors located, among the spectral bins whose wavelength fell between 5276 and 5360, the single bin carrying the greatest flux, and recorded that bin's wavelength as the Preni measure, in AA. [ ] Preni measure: 5310.0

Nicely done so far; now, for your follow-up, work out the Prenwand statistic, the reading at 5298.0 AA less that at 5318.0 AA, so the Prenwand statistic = -2.5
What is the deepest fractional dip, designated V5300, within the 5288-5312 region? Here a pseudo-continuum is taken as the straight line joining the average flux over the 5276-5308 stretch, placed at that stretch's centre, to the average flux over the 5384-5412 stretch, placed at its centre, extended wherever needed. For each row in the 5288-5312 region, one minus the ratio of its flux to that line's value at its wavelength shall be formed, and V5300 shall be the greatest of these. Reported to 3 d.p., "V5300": 0.054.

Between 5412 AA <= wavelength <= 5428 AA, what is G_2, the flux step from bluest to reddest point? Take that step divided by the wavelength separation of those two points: 0.13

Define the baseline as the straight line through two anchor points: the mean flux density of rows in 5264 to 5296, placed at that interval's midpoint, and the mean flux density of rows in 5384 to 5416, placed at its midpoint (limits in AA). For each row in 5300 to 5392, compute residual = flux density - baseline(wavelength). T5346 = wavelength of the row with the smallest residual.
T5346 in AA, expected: 5370.0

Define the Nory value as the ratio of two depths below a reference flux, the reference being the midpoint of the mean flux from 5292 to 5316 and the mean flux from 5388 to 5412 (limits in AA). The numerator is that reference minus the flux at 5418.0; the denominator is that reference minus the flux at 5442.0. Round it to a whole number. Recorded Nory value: 1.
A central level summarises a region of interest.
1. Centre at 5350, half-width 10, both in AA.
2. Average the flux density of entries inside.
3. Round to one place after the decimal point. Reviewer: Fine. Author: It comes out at 25.4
